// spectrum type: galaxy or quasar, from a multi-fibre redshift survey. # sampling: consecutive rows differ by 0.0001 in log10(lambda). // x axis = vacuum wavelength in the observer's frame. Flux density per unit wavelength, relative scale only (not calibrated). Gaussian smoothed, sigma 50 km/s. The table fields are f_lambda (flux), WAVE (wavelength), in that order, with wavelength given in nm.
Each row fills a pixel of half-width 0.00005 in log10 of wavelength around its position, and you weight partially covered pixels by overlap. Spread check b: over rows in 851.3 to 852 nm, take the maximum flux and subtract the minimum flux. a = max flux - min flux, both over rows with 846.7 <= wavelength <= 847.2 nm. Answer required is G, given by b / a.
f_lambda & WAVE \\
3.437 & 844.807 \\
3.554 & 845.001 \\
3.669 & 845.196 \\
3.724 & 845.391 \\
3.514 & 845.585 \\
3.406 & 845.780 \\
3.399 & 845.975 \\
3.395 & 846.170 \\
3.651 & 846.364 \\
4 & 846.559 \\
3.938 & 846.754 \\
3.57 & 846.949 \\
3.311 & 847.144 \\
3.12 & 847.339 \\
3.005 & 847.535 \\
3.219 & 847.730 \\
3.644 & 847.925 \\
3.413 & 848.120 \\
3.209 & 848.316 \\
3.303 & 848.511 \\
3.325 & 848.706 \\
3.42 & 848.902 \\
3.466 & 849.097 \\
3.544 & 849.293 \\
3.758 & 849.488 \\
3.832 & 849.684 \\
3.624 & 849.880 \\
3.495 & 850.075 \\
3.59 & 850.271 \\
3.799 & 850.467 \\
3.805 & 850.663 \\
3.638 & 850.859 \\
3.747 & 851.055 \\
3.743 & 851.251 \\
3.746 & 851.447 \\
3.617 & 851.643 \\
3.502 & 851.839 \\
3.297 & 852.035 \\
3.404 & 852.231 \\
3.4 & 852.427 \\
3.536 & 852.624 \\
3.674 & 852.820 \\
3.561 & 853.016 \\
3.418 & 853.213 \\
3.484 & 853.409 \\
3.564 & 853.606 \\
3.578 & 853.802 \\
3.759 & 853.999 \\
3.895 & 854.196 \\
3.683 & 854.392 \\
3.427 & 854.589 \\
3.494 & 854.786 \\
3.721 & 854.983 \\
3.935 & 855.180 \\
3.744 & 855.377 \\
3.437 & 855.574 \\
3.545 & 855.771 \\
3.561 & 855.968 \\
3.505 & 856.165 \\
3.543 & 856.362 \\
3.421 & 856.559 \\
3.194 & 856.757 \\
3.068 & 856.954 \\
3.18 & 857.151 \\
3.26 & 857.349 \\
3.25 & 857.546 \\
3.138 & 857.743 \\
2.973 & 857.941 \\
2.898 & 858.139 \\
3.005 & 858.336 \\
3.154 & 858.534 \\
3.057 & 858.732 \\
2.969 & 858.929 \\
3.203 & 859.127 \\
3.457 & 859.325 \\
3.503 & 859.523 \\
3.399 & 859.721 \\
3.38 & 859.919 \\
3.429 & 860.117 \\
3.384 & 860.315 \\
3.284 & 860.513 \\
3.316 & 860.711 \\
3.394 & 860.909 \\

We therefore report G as 0.39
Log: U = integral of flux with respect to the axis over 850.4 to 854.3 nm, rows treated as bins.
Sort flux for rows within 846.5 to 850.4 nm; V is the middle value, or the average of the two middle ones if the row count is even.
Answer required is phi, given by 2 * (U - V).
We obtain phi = 21.2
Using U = 14.1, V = 3.48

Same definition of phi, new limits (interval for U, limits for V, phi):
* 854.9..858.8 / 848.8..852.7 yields 18.8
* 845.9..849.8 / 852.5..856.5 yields 20.0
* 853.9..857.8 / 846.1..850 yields 20.3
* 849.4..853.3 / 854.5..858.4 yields 21.3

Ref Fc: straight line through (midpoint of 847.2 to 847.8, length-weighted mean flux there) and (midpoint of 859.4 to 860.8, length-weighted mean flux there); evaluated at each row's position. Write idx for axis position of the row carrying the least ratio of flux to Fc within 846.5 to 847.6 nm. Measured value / 847.535 nm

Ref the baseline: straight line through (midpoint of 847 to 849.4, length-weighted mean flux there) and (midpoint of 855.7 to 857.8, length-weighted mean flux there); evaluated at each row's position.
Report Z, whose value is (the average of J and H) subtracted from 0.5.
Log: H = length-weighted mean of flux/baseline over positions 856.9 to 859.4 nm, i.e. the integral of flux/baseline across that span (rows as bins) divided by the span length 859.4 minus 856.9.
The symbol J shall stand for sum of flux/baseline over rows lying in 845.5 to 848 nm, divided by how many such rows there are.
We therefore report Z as -0.49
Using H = 0.94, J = 1.04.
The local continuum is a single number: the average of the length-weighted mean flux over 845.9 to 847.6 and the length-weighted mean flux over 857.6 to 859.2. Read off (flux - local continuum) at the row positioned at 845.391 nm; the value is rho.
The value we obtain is 0.45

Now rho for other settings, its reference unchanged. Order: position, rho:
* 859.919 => 0.10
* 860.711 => 0.04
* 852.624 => 0.26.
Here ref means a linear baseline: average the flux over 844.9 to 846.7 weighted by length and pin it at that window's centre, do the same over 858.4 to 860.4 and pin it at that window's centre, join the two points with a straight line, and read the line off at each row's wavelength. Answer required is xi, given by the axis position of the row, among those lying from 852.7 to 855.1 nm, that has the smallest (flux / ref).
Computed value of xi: 853.213 nm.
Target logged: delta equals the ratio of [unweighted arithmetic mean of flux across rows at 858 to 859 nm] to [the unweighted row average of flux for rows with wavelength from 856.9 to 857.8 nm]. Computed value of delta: 0.95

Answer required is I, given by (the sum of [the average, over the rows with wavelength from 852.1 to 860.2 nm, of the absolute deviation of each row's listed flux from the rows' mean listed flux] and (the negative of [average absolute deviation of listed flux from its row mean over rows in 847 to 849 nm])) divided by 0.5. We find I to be 0.14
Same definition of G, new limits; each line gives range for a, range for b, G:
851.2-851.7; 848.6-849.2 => 1.09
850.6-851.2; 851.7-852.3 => 1.23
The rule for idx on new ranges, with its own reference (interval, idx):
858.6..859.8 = 858.929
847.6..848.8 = 848.316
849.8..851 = 850.075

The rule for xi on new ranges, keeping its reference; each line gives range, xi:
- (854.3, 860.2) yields 858.139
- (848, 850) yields 848.316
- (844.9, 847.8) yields 847.535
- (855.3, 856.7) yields 855.574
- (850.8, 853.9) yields 852.035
